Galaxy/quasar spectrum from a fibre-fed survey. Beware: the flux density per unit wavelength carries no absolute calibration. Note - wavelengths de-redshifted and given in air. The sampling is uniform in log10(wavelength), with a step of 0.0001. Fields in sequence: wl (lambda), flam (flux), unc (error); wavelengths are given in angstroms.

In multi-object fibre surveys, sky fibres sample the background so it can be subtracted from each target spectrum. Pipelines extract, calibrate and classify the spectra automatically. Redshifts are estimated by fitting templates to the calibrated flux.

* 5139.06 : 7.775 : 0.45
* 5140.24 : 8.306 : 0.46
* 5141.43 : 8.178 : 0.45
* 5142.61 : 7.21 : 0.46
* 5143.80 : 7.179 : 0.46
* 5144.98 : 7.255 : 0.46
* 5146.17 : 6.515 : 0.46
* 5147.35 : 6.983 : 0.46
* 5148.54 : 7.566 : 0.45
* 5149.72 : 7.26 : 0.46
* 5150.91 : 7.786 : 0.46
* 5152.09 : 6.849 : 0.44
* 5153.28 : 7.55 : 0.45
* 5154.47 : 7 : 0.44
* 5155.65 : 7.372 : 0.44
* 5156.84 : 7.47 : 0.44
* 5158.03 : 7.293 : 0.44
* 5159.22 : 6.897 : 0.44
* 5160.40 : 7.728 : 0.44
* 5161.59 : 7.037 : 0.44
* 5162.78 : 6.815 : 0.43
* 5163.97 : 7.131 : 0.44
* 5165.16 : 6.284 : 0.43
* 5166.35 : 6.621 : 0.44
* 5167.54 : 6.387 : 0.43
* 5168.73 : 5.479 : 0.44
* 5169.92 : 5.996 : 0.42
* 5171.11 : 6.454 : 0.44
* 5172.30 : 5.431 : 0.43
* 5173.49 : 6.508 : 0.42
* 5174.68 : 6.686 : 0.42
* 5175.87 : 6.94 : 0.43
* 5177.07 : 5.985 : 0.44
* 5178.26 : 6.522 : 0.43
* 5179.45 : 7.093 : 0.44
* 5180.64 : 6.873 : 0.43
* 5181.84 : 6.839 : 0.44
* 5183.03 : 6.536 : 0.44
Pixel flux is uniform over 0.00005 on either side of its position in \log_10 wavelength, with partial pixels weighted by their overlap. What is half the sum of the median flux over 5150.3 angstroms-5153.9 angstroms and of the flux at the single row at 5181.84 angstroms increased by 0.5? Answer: 7.44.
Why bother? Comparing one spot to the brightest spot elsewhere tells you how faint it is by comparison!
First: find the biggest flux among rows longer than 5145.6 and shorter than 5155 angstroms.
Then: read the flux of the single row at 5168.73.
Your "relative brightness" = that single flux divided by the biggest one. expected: 0.70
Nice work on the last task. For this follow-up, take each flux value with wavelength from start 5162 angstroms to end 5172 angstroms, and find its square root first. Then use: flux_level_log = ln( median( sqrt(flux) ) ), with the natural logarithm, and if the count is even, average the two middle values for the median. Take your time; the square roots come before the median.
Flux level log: 0.93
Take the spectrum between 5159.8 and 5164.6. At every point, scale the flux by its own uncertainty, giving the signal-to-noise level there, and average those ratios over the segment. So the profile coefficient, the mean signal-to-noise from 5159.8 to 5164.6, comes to 16.4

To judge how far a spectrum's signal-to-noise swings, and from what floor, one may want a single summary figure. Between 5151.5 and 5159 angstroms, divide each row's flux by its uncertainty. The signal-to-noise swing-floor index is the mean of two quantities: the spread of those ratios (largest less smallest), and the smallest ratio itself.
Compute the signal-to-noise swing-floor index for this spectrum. 8.49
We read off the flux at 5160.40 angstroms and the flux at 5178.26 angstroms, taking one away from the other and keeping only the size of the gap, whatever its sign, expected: 1.2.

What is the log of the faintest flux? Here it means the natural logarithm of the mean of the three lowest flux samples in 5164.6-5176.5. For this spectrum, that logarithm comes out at 1.73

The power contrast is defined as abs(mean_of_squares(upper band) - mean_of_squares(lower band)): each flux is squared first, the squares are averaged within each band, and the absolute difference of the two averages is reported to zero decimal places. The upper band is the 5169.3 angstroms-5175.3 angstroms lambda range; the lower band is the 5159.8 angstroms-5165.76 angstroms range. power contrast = 10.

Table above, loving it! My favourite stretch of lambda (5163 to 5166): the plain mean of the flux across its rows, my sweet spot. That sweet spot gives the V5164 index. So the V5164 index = 6.71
